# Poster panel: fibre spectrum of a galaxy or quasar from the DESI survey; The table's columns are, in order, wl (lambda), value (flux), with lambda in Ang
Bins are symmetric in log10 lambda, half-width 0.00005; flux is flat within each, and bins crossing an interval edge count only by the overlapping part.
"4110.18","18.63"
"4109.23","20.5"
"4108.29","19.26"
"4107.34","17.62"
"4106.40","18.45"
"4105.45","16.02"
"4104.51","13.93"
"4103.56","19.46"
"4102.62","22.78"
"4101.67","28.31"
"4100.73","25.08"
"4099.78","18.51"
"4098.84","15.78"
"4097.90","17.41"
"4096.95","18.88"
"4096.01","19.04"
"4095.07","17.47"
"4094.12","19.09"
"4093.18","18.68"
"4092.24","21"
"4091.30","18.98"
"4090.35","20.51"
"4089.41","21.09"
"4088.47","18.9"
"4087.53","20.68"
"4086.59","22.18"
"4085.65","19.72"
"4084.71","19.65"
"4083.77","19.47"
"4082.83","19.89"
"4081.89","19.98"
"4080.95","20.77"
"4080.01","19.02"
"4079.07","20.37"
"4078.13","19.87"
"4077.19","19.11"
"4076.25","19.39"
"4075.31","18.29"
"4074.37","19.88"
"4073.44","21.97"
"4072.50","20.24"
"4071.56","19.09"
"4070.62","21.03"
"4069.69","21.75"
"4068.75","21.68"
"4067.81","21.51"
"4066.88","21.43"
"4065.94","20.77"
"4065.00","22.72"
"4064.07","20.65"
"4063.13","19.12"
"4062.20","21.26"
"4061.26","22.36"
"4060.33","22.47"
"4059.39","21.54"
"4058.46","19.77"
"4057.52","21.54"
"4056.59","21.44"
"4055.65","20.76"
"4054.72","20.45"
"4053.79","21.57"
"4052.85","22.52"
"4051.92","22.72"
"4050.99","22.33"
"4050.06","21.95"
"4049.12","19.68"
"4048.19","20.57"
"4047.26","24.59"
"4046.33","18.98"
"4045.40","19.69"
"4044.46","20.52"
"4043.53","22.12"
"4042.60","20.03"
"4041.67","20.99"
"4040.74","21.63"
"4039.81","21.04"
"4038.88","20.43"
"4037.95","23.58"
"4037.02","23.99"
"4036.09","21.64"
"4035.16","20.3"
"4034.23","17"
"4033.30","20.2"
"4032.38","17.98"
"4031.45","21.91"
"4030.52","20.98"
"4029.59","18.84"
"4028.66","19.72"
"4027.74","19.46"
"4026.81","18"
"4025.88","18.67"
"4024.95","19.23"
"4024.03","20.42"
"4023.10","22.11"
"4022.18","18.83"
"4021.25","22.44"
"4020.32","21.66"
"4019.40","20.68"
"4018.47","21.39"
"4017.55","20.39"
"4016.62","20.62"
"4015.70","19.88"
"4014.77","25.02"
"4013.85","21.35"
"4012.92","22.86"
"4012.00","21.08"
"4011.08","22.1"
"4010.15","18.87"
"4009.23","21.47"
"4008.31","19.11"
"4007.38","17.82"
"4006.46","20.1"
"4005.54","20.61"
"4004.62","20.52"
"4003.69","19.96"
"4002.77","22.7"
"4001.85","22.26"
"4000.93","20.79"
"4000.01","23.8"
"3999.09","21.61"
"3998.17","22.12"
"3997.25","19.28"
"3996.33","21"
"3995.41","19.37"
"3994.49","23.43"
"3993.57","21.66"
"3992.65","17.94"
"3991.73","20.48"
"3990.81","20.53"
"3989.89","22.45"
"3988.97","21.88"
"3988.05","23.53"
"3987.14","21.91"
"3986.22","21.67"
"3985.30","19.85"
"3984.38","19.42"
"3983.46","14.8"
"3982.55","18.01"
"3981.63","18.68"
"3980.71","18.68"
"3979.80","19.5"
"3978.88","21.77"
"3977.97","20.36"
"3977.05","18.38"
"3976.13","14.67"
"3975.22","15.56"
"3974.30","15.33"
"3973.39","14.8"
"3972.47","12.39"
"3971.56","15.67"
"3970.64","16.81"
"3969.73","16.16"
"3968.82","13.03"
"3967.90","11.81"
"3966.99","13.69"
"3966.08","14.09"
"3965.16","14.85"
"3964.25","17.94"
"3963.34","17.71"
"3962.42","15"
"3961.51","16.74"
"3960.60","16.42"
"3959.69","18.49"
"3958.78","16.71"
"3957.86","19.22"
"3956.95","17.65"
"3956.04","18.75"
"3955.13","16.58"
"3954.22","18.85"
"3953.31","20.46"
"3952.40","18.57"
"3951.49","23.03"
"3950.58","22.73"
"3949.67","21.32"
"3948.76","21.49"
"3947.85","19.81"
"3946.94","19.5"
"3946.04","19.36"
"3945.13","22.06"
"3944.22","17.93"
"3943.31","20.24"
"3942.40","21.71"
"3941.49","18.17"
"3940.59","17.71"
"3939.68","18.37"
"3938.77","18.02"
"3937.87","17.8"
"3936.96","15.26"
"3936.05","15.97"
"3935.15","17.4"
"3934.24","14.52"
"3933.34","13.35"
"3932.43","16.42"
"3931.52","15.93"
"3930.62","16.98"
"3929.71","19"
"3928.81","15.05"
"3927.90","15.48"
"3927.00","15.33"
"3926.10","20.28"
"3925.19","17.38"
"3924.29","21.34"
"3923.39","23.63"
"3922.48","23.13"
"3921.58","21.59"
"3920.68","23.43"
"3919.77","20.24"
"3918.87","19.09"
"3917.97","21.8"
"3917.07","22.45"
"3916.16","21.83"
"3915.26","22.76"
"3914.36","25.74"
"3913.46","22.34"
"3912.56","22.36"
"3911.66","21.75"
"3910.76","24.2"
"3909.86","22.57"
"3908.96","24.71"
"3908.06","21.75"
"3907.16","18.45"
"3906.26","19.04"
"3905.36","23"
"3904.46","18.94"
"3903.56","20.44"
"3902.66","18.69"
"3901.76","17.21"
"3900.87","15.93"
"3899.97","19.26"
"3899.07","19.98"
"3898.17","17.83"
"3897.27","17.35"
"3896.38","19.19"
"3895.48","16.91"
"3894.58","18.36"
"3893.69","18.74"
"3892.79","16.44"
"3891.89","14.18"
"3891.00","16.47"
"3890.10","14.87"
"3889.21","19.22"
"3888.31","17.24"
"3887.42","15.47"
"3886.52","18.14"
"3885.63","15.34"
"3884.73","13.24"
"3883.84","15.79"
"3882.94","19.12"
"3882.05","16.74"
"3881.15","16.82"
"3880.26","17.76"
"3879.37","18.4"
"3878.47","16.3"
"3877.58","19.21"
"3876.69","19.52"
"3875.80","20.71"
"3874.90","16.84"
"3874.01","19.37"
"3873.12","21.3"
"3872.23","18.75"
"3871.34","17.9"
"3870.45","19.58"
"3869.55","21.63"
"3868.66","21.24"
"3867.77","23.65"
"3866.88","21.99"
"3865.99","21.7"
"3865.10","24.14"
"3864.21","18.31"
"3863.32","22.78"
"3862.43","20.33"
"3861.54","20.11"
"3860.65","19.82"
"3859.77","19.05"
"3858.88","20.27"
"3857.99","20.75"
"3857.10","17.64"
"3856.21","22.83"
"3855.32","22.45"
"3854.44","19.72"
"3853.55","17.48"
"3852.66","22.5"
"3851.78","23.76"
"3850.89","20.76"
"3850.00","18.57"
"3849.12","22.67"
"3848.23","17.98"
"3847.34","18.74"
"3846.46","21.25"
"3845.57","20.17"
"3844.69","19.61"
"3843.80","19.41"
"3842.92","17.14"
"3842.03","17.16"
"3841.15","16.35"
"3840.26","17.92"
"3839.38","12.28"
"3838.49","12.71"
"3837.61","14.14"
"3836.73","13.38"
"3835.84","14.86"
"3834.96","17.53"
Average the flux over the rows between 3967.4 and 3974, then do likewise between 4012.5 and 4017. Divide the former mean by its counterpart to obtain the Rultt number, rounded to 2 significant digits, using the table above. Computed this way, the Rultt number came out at 0.66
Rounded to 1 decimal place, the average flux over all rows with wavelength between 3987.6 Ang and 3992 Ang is 21.8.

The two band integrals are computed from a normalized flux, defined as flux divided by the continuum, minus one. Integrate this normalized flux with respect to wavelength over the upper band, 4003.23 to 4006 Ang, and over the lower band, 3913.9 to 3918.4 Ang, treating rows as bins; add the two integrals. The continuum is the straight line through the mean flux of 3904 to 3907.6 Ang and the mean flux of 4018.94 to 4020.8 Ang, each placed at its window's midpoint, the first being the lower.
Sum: 0.58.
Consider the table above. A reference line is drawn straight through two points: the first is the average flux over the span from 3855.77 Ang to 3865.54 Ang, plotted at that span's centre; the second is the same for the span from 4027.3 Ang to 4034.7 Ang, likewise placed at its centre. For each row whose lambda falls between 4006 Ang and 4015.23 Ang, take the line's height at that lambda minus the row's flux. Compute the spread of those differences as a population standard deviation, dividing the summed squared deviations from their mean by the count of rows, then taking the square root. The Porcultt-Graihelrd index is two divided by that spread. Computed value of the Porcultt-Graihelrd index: 1.0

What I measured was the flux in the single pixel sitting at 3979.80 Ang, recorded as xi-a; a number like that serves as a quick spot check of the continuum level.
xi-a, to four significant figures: 19.50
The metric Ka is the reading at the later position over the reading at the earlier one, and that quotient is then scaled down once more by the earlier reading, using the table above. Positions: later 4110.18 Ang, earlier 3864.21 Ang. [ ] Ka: 0.06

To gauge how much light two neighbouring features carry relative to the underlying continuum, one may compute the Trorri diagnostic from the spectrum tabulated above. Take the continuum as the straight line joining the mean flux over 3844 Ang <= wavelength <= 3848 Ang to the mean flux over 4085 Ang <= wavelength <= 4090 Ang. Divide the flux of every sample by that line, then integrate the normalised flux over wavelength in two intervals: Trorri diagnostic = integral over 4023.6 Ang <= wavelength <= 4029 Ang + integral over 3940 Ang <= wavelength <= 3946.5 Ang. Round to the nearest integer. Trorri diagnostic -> 11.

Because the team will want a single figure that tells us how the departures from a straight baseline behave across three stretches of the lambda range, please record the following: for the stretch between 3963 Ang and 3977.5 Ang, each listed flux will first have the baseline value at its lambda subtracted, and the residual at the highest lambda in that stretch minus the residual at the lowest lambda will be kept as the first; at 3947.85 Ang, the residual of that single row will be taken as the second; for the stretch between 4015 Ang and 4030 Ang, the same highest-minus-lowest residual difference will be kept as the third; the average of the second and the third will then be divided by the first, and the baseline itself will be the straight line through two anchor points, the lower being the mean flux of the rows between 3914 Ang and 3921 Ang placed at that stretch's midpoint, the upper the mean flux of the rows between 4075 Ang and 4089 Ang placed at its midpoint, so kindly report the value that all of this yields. -1.6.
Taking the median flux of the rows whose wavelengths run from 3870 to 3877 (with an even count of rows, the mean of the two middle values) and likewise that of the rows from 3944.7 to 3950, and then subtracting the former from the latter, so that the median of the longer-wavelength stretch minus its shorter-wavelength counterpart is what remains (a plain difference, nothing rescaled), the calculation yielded 1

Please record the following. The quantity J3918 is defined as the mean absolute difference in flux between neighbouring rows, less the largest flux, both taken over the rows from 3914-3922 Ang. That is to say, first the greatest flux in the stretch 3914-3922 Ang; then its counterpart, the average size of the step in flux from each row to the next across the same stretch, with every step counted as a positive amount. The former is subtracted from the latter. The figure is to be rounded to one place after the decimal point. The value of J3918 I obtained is -24.0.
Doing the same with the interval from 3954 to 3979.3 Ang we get -20.1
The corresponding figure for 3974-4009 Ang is -22.1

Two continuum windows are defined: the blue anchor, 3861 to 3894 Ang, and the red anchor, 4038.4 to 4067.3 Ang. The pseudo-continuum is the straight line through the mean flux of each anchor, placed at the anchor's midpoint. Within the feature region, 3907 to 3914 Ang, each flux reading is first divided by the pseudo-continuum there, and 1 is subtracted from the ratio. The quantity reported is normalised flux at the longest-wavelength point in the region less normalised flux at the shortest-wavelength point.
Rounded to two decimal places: 0.20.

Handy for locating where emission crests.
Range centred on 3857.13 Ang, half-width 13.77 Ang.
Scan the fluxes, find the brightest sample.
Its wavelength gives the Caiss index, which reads 3865.10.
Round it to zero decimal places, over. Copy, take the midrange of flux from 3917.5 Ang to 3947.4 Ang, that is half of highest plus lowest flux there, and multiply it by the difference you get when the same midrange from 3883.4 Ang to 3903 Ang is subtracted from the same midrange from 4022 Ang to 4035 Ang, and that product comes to 54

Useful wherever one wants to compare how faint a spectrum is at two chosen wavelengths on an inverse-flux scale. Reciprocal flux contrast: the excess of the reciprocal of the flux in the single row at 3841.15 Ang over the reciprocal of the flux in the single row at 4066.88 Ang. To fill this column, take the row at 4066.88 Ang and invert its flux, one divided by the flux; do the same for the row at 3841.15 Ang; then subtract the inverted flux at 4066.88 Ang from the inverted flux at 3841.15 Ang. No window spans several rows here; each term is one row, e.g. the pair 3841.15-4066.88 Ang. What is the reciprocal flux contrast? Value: 0.014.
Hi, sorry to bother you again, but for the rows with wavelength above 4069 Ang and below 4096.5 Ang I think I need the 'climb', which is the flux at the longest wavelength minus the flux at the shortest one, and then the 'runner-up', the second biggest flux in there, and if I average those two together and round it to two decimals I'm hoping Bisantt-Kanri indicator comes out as 9.63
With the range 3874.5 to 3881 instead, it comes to 10.22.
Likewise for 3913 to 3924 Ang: 12.46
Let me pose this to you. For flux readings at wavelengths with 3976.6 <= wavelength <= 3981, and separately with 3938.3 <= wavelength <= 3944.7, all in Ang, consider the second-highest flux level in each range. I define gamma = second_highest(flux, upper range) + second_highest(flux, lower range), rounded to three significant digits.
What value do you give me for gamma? 40.6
